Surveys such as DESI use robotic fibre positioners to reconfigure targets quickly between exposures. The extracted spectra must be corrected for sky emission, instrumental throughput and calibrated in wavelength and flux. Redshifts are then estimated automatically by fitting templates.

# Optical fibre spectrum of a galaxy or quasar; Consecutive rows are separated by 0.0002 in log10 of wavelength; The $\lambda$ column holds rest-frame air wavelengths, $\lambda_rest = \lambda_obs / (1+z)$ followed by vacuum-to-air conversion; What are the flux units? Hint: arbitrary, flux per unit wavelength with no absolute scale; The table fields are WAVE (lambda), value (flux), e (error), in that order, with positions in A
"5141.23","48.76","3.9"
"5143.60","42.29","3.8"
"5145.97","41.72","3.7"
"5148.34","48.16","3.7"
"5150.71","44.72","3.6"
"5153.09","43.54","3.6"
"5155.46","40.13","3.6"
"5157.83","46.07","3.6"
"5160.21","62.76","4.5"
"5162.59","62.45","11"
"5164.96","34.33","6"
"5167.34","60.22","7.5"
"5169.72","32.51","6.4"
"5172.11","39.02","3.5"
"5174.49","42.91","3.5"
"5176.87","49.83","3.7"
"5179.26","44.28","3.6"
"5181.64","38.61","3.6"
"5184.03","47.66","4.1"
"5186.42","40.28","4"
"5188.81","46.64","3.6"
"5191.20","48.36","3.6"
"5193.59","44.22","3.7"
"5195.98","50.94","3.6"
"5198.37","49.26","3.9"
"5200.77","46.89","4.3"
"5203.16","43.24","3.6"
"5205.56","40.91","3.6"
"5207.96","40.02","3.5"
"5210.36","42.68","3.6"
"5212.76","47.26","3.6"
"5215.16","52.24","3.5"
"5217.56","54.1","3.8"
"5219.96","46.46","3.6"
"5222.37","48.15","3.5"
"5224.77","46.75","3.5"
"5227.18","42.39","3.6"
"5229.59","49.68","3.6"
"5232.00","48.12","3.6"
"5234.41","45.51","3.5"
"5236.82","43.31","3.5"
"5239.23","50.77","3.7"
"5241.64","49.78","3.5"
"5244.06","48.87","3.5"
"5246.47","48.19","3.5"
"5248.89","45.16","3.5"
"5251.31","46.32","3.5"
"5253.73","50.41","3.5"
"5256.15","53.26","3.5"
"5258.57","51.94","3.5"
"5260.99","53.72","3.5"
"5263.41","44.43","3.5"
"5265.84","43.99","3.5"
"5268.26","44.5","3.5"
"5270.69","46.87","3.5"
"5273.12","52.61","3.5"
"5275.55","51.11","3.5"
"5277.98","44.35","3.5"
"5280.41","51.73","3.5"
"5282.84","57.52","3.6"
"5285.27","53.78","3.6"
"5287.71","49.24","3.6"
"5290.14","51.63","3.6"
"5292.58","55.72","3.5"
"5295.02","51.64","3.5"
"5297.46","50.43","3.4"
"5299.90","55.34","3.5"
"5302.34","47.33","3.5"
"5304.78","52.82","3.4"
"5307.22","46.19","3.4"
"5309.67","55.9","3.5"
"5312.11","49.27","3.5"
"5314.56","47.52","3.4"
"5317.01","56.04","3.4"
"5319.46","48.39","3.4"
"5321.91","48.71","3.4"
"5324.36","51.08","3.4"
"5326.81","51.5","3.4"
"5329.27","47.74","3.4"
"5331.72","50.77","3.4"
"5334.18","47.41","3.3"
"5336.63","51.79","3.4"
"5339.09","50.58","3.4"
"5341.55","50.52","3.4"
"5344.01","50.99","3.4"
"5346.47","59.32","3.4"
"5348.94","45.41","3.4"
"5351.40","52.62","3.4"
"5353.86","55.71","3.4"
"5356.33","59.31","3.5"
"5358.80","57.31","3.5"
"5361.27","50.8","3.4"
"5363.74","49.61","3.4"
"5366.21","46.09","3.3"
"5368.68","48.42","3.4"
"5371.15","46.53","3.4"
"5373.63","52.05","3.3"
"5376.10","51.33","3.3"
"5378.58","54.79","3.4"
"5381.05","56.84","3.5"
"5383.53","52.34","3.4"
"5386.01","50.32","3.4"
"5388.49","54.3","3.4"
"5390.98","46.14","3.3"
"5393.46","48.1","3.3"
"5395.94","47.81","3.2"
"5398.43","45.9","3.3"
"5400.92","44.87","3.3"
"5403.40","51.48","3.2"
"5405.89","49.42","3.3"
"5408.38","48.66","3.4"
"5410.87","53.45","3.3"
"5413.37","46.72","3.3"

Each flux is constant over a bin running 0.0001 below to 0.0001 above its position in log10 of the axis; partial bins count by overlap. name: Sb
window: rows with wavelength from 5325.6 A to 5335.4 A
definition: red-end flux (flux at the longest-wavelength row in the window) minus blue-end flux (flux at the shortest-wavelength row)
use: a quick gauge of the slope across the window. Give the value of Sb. -4.1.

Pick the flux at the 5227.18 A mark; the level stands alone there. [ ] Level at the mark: 42.39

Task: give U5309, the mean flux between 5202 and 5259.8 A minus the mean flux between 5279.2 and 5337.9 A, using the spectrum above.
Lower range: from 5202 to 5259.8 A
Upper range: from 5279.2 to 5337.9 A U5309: -3.9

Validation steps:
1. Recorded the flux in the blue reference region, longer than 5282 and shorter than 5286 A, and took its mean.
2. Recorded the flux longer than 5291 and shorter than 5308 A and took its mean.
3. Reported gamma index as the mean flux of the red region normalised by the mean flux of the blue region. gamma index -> 0.92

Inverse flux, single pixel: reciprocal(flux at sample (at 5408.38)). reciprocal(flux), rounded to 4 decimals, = 0.0206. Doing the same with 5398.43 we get 0.0218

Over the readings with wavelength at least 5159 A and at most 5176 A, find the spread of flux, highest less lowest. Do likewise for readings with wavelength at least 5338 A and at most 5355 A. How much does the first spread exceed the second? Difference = 16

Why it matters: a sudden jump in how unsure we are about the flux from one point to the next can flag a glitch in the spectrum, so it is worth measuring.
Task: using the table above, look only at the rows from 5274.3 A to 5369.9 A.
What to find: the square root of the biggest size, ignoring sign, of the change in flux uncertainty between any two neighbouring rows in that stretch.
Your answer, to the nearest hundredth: 0.32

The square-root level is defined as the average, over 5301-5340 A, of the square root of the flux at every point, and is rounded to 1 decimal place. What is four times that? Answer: 28.3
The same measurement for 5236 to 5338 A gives 28.3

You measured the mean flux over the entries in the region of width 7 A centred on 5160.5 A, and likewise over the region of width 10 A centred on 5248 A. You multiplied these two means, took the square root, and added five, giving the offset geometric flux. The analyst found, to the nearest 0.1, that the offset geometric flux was 56.9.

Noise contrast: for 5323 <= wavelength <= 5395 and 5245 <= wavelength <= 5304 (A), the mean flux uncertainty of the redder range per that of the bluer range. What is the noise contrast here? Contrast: 0.965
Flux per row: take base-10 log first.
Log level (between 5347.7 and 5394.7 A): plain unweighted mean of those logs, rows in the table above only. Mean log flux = 1.71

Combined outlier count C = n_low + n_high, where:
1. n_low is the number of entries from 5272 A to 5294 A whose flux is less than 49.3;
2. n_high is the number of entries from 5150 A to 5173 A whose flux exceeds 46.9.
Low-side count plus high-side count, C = 5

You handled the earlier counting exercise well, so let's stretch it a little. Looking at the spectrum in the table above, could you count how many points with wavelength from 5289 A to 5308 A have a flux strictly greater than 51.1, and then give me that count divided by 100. 0.050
